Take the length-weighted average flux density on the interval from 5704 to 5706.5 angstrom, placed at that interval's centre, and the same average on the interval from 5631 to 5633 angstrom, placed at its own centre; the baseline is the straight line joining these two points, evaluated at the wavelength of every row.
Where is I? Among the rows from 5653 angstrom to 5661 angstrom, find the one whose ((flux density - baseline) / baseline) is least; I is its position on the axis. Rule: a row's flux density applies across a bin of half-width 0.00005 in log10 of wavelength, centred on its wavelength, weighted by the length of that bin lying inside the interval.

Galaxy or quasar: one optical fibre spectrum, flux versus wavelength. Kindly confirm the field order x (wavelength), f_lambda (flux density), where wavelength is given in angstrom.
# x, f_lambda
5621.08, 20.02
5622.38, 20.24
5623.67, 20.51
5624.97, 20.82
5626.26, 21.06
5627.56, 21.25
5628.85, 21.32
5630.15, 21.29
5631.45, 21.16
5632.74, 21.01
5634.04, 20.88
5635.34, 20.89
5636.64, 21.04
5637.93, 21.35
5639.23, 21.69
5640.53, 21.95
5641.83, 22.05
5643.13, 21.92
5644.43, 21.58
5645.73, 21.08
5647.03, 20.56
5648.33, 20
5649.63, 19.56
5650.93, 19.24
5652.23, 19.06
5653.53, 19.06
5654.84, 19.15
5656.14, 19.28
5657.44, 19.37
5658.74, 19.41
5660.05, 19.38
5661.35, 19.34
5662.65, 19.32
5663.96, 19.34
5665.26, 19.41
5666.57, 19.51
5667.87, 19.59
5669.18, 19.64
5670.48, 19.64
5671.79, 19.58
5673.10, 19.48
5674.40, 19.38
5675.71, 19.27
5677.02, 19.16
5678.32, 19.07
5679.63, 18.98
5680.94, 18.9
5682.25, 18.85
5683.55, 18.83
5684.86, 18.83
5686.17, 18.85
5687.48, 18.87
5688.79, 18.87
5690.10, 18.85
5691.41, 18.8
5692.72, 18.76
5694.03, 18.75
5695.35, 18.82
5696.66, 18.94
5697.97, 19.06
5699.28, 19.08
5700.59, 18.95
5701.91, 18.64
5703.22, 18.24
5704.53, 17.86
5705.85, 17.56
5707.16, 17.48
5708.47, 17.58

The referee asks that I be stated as 5653.53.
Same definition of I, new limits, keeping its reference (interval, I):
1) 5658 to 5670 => 5658.74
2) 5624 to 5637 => 5624.97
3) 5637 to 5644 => 5637.93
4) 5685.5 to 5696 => 5686.17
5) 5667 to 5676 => 5667.87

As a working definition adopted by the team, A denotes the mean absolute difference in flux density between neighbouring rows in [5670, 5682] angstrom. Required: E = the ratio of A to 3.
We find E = 0.031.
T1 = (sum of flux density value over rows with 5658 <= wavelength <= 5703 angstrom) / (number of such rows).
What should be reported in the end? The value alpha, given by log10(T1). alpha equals 1.28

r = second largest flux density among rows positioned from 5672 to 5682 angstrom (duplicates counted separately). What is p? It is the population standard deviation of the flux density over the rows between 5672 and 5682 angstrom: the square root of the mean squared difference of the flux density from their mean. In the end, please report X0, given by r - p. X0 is 19.2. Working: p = 0.20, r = 19.38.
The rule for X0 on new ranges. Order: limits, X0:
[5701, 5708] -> 17.8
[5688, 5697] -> 18.8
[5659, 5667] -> 19.3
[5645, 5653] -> 19.8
